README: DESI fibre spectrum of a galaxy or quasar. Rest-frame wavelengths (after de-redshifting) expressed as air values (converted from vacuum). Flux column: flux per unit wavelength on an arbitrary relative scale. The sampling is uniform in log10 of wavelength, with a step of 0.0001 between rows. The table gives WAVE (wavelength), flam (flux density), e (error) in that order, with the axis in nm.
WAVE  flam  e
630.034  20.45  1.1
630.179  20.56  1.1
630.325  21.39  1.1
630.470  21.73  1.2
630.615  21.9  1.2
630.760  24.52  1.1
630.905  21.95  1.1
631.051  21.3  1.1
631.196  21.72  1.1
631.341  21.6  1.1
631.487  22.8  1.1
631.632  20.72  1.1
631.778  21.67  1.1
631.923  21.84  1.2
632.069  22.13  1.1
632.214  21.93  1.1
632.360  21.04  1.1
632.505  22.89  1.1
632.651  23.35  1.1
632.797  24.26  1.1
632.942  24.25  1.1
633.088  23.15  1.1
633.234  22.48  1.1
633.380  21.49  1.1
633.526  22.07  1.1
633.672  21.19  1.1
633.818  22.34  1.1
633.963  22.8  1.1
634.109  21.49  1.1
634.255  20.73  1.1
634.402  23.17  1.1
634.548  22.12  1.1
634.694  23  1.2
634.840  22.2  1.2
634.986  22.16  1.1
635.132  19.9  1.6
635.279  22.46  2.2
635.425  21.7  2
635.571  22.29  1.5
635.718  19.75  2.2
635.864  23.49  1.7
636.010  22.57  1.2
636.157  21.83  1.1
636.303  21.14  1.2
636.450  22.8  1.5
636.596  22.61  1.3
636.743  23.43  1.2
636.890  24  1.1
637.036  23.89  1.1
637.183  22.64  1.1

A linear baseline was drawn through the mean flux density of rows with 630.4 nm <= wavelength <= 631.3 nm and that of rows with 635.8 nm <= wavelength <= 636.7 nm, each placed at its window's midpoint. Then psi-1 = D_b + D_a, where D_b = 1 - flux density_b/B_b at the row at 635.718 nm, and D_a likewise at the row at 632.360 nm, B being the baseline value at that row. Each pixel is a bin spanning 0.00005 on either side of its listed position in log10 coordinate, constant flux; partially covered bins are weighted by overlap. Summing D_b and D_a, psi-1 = 0.17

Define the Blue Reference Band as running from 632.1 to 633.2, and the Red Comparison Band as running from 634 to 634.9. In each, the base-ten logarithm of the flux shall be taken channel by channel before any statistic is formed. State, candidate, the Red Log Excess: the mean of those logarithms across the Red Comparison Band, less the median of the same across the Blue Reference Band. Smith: -0.020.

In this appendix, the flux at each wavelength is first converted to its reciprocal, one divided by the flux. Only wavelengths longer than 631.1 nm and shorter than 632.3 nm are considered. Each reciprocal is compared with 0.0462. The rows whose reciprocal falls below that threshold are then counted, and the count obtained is 6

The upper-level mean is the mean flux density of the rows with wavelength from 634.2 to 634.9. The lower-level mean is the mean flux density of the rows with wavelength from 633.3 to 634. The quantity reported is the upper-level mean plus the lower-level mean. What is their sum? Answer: 44.2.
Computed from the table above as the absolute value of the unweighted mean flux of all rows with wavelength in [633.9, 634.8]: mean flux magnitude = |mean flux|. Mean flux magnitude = 22.2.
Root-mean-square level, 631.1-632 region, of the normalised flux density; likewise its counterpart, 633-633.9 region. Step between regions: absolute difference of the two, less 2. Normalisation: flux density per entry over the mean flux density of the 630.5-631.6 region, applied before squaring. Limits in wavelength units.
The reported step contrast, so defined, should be -1.98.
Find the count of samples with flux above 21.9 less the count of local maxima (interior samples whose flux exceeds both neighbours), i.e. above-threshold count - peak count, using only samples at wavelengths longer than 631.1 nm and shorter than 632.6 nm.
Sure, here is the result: 2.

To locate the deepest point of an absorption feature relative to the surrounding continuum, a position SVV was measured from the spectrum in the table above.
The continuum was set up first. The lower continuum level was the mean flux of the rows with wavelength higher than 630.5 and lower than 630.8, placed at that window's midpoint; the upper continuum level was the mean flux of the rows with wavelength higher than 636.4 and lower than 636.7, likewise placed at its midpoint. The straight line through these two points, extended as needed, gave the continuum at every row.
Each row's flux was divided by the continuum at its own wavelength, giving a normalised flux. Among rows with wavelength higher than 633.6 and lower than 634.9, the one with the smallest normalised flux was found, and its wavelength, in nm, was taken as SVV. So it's 634.255 nm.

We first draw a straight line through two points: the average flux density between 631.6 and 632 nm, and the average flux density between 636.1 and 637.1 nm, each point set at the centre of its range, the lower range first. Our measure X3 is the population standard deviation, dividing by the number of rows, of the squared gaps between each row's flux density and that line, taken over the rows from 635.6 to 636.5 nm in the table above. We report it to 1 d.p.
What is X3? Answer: 2.8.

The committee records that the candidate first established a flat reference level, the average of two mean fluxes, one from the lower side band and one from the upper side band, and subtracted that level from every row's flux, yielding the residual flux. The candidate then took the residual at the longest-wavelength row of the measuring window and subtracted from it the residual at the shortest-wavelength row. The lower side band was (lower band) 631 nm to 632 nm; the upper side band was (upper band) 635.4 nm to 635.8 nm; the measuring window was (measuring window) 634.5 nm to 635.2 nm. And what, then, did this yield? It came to -2.2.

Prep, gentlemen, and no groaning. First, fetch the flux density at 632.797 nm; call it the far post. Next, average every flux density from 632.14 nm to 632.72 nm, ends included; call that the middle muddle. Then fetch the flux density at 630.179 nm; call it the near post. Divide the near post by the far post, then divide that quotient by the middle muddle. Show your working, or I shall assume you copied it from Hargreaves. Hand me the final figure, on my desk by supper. 0.0380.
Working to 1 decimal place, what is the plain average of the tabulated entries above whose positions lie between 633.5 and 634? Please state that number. 22.1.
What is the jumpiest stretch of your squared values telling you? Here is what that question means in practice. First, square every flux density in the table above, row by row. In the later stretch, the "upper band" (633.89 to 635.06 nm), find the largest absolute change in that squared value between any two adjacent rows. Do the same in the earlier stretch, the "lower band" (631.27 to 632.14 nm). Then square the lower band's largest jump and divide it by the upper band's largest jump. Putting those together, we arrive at 76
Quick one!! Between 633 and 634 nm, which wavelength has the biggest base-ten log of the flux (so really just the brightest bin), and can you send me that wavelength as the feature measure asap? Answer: 633.088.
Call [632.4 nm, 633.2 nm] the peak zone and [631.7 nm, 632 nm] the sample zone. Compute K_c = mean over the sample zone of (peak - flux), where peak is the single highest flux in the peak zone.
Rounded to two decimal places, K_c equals 2.51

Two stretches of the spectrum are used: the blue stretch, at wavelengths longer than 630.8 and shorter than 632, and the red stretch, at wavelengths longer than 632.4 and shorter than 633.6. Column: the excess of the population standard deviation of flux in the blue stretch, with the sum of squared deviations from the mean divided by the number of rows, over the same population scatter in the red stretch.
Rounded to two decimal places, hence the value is -0.37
